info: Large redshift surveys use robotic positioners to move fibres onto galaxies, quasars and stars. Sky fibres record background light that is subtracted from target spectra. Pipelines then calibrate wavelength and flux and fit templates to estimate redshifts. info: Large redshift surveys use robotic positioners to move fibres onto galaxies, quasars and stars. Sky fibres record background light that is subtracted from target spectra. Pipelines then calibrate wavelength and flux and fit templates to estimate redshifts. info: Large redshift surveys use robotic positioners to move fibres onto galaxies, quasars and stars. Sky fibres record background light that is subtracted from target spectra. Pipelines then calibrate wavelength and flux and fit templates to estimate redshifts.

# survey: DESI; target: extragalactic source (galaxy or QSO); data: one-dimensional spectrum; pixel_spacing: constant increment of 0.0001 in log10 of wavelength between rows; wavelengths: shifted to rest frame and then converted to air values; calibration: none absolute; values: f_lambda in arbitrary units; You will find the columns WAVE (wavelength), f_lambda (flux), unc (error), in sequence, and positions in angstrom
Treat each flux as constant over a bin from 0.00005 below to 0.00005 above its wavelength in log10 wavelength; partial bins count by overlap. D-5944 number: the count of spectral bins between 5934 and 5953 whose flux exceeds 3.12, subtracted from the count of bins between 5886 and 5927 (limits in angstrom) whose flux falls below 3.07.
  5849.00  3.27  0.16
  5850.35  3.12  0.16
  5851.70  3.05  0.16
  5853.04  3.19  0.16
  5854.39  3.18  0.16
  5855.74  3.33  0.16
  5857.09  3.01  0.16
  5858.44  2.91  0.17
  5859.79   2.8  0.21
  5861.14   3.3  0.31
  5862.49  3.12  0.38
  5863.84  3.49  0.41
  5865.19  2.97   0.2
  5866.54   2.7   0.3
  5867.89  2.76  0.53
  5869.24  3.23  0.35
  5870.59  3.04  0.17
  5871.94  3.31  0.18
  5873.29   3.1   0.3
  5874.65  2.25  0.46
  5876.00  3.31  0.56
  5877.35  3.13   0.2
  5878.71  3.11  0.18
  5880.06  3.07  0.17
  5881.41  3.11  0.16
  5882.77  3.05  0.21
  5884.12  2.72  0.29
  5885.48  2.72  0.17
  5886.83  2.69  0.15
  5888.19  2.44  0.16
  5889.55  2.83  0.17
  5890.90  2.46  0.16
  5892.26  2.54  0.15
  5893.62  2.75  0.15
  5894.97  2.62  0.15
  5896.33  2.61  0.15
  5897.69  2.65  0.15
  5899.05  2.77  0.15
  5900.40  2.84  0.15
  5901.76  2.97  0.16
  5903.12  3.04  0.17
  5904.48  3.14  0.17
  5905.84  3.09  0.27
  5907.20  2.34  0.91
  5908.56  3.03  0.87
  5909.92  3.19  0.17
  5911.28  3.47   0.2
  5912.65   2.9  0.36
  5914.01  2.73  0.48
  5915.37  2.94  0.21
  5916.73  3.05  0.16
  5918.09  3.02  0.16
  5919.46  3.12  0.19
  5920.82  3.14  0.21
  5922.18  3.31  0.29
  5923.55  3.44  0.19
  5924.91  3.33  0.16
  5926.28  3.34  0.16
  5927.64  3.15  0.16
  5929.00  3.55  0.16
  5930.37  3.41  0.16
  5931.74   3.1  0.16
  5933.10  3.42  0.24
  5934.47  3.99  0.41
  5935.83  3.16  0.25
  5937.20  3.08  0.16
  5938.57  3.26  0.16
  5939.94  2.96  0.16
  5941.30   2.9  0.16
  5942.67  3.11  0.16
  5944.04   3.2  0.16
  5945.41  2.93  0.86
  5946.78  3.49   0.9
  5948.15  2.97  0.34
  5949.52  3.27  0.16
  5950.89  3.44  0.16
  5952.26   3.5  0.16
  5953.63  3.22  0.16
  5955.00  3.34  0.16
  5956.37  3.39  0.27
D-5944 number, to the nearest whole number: 12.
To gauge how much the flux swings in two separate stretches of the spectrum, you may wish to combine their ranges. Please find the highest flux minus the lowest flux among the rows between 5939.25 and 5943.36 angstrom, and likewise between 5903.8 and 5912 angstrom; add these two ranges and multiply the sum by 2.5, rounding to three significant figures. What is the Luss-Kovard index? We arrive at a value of 3.35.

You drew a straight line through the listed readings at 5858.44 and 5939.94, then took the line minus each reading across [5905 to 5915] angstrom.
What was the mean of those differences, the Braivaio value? -0.02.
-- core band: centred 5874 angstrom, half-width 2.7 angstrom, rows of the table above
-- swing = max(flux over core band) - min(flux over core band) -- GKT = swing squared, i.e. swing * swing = 1.1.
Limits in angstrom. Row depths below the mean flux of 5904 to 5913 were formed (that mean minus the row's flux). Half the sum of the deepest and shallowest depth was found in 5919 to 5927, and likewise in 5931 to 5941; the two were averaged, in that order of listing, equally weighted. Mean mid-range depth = -0.4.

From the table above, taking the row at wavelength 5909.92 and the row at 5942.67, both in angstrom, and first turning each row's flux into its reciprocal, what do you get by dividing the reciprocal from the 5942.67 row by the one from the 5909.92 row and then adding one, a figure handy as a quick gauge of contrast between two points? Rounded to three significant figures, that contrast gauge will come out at 2.03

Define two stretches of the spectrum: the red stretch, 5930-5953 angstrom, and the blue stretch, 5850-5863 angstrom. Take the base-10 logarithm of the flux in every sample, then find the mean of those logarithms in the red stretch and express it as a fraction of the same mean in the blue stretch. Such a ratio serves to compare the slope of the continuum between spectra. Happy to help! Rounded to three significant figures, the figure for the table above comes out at 1.04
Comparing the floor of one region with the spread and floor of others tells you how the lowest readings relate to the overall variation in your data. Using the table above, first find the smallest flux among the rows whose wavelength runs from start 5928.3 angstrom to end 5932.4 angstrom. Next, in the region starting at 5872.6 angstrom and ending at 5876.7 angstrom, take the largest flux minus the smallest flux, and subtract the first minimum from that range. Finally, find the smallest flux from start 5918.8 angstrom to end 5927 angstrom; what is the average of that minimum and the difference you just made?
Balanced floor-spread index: 0.54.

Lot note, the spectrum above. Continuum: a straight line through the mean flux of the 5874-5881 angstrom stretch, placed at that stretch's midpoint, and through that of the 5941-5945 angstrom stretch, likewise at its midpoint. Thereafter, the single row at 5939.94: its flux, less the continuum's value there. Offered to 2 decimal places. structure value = -0.11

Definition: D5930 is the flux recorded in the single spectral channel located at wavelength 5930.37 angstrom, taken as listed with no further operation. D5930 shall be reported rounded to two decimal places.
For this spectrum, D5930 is 3.41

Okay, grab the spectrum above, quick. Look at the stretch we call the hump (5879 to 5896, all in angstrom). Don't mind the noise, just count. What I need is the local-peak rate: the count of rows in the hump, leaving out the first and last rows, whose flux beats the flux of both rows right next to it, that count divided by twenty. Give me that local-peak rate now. 0.15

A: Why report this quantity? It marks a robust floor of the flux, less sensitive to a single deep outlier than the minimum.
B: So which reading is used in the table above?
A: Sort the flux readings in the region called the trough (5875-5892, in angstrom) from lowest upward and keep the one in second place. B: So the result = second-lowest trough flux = 2.46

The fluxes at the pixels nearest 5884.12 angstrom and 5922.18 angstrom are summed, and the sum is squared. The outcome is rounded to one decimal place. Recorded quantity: 36.4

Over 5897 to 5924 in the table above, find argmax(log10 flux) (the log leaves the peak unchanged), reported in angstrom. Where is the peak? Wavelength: 5911.28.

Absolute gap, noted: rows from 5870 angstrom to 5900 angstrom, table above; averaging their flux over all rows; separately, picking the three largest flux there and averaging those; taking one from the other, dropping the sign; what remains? 0.419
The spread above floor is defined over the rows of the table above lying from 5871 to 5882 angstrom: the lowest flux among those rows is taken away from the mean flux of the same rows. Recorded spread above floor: 0.80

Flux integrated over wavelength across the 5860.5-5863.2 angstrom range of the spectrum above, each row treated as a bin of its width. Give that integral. 8.67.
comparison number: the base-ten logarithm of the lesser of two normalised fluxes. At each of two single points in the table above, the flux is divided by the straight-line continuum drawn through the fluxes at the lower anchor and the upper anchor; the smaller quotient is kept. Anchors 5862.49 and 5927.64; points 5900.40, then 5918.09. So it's -0.043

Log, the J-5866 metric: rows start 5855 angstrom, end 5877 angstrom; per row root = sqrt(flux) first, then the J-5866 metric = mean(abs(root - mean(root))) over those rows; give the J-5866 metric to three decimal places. 0.068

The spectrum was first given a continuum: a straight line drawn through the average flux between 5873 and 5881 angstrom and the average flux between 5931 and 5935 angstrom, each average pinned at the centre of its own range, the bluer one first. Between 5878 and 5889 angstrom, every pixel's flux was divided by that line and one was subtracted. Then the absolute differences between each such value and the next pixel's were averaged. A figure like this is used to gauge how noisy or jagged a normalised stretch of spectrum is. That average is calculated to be 0.04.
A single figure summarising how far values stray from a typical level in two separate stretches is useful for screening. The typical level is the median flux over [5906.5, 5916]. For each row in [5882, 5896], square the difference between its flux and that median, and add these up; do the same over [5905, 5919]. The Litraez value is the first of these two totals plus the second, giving 1.76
